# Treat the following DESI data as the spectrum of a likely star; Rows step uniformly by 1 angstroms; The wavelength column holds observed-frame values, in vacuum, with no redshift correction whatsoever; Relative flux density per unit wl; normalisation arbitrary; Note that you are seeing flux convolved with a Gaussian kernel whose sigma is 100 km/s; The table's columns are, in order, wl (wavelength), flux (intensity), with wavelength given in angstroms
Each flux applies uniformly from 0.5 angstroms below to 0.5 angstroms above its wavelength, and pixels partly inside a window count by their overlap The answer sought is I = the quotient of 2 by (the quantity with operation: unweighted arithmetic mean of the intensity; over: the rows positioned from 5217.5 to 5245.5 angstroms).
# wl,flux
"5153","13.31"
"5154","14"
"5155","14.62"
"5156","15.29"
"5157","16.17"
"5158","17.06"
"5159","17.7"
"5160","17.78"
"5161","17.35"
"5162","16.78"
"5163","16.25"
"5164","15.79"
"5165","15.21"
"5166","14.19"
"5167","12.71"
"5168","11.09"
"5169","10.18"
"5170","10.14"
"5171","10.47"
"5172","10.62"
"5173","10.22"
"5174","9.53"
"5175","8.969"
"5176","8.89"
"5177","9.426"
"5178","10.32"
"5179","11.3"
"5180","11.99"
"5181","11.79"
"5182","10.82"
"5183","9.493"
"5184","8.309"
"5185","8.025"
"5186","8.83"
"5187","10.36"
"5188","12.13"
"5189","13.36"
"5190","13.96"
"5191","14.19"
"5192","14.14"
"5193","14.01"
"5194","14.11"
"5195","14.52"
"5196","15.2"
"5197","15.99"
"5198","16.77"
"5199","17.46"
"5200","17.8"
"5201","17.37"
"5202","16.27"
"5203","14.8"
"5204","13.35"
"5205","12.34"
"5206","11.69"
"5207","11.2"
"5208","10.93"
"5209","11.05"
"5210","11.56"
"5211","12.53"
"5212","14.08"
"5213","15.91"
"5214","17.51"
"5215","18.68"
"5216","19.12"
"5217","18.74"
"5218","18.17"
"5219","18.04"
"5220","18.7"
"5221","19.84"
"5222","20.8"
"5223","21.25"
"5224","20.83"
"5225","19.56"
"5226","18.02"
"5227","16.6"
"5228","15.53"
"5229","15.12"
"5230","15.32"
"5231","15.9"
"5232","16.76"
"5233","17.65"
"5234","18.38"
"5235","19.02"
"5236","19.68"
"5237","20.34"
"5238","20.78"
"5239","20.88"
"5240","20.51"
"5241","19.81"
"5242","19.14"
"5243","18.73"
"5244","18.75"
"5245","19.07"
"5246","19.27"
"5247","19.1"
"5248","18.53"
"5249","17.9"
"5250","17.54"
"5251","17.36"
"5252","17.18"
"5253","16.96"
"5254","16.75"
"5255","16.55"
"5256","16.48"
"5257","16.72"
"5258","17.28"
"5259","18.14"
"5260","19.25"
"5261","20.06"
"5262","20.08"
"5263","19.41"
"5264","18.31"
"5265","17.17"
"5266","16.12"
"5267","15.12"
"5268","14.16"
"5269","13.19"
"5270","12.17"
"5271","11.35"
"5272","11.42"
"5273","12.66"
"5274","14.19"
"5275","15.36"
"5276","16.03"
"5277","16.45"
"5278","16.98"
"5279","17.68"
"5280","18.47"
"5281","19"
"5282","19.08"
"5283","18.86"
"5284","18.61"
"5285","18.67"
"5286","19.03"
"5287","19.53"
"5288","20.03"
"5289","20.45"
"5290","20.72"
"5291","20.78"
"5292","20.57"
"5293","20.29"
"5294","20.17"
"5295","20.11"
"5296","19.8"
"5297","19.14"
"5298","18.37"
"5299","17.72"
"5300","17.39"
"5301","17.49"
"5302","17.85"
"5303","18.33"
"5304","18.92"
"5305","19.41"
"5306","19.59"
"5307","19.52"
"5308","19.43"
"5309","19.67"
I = 0.107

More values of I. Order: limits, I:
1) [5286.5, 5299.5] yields 0.101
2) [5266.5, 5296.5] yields 0.115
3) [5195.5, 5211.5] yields 0.141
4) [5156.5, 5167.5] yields 0.124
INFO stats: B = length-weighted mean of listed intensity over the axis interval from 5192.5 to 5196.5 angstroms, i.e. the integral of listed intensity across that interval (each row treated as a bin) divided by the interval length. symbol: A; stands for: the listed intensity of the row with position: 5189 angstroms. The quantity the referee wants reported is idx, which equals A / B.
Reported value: 0.9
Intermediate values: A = 13.36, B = 14.5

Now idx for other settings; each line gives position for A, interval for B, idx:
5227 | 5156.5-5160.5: 1.0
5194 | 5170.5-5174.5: 1.4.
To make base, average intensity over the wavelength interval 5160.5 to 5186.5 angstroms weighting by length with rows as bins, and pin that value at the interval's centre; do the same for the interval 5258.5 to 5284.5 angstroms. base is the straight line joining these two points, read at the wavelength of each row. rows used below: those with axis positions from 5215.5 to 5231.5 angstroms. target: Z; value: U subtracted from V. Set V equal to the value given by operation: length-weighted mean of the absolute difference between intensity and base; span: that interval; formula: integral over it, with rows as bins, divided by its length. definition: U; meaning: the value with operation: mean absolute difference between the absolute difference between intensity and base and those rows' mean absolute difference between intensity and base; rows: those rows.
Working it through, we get 2.4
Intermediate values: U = 1.8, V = 4.17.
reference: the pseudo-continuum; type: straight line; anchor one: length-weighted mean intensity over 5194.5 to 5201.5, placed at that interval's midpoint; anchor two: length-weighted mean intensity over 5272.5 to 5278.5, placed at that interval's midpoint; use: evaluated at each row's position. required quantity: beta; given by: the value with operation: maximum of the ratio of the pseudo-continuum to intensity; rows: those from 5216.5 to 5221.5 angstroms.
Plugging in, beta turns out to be 0.9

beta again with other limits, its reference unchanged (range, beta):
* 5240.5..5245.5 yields 0.8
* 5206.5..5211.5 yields 1.5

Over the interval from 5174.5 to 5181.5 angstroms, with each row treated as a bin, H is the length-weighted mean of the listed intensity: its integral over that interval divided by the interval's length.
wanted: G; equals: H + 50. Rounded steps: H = 10.4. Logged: 60.4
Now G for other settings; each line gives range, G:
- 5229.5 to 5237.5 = 67.9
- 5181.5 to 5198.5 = 62.6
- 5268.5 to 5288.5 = 66.4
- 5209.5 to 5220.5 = 66.6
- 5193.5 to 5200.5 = 66.0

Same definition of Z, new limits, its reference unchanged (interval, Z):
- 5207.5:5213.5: 1.1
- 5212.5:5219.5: 3.6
